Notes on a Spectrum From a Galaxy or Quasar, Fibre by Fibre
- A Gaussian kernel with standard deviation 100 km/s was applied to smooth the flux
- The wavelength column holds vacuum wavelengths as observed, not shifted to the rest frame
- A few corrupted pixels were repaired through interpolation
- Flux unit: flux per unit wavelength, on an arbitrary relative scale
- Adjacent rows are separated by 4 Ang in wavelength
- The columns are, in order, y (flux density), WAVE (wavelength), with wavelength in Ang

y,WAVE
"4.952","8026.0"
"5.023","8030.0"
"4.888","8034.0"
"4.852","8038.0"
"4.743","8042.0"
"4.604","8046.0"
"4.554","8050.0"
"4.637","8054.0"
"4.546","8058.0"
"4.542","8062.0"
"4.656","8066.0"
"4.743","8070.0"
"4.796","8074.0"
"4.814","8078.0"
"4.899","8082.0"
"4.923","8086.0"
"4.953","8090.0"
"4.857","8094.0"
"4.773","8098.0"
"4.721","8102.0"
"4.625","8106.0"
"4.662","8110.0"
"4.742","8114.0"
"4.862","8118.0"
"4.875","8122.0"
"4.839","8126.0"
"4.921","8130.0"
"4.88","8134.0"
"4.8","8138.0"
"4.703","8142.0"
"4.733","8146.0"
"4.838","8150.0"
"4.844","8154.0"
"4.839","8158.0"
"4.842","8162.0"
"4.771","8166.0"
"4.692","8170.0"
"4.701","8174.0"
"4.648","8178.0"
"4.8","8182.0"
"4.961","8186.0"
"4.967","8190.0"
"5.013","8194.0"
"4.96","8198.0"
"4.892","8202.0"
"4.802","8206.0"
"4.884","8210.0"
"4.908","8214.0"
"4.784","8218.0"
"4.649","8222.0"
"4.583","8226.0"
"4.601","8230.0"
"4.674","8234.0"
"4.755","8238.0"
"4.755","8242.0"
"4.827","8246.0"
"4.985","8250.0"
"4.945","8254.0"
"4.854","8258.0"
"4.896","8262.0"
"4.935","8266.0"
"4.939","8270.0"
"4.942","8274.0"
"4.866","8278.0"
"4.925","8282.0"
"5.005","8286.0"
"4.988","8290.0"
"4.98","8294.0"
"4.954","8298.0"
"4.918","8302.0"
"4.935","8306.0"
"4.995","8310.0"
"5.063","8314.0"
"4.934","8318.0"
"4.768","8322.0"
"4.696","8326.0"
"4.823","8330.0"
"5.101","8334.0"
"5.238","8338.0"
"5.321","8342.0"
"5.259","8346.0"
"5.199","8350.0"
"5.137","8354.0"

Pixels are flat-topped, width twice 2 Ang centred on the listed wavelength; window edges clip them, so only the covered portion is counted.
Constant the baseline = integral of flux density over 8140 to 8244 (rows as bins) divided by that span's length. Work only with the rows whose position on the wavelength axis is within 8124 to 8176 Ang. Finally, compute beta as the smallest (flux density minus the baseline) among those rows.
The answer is -0.10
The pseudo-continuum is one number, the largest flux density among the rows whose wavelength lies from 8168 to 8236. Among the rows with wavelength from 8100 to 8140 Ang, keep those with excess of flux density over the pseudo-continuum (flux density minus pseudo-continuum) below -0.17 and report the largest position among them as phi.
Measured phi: 8138.0 Ang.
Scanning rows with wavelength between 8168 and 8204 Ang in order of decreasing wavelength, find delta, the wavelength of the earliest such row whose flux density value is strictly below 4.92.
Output 8202.0 Ang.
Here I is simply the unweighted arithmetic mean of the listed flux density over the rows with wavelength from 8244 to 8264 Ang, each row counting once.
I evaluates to 4.90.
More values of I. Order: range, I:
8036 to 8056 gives 4.68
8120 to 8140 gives 4.86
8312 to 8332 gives 4.86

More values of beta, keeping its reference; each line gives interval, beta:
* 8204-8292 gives -0.21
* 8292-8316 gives 0.13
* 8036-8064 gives -0.25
